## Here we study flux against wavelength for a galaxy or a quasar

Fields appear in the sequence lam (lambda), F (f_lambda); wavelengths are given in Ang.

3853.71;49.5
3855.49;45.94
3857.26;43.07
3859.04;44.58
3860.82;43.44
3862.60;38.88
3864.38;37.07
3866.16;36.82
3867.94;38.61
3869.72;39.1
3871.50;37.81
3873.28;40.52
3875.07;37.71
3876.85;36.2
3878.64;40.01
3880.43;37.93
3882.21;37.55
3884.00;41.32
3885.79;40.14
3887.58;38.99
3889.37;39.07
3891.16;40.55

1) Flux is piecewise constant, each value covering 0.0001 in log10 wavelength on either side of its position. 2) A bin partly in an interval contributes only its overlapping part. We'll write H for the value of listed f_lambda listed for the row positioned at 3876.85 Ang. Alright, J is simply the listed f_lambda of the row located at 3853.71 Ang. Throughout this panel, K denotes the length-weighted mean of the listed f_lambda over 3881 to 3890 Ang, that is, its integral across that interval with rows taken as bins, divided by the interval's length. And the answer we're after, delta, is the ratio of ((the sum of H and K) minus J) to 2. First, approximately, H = 36.2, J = 49.5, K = 39.4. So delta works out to 13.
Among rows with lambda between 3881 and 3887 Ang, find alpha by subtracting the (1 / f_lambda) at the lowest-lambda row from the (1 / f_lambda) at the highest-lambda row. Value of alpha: -0.0017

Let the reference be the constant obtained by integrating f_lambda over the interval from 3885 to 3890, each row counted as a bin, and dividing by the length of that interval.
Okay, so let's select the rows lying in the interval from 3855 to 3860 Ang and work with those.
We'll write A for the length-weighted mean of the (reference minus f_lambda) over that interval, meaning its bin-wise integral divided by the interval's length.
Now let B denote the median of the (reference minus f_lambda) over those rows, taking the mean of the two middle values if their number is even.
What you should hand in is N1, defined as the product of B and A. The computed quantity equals 25.8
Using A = -5.0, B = -5.2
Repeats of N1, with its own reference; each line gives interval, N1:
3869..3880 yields 0.8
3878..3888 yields 0.0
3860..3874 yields 0.3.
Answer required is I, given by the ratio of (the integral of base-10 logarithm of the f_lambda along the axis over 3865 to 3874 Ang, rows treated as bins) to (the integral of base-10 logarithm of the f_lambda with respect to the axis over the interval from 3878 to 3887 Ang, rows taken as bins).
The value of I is 0.99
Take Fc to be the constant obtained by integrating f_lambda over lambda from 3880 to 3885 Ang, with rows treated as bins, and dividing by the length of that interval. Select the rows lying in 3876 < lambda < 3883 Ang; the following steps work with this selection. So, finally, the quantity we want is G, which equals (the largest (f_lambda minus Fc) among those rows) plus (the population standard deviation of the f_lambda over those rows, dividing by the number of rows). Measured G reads 2.3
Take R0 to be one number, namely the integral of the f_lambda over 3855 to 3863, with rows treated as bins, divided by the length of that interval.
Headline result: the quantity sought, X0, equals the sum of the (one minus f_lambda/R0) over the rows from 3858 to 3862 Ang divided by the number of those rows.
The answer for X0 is -0.02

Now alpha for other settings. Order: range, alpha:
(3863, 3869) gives -0.0011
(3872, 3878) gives 0.0029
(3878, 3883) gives 0.0016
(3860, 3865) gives 0.0040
